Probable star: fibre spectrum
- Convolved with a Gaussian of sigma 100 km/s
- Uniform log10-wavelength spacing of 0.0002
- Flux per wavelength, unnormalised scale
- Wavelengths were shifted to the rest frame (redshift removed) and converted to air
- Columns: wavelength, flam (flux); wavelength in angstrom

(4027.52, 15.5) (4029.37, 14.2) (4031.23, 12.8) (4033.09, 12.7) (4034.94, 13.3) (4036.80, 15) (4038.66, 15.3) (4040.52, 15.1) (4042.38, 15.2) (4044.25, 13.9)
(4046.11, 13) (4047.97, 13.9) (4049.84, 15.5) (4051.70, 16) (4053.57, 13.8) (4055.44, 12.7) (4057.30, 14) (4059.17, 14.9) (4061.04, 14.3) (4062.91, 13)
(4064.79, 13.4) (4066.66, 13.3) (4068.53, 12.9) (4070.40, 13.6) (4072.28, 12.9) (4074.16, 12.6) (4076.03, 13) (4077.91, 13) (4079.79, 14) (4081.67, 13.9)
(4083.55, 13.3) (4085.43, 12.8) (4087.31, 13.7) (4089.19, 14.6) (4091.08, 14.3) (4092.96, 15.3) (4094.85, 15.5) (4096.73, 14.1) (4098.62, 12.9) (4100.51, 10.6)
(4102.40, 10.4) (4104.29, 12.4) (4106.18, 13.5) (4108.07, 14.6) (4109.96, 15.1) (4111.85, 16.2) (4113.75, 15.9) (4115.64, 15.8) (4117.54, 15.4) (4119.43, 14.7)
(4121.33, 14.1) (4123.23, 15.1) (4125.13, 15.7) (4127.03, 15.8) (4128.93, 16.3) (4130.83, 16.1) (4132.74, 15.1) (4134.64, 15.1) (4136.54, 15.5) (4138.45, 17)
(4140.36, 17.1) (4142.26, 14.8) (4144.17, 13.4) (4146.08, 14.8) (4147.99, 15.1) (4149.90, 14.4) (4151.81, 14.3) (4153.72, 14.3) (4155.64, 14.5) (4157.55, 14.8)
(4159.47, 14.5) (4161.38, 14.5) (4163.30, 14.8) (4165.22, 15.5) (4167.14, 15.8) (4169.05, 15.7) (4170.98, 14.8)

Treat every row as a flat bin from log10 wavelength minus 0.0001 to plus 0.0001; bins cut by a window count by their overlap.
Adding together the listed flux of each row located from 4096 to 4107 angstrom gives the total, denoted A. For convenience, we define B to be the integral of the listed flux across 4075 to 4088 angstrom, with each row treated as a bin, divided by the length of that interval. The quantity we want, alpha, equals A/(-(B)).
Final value -5.5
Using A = 74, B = 13.4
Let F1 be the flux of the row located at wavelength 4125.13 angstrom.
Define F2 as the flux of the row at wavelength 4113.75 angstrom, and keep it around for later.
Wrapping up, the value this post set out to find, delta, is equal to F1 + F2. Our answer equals 31.6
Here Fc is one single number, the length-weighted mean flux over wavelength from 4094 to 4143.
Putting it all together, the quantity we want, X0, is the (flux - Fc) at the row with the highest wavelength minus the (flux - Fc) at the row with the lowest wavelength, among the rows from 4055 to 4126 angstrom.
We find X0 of 3.0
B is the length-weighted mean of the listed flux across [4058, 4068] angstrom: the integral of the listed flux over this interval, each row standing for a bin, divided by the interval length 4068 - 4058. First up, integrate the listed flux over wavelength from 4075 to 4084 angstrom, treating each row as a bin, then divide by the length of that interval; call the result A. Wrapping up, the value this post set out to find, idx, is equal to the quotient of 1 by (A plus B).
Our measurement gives 0.0368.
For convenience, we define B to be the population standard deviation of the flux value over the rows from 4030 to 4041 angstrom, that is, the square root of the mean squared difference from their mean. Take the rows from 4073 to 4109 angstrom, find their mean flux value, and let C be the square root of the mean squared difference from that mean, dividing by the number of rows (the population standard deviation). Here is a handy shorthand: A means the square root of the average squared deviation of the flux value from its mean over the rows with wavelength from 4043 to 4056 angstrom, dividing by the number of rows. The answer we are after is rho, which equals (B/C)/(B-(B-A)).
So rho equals 0.8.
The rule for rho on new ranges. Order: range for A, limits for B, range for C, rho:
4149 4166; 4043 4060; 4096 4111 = 1.8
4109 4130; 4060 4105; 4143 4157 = 3.7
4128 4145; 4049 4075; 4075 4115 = 0.6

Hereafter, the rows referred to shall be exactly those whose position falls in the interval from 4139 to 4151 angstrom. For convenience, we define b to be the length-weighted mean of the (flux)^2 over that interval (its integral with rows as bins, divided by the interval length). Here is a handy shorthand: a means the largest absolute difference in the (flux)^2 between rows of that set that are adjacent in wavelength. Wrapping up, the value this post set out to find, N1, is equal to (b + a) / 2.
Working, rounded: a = 73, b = 226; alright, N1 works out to 150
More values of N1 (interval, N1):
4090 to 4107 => 116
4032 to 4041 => 126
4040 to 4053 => 131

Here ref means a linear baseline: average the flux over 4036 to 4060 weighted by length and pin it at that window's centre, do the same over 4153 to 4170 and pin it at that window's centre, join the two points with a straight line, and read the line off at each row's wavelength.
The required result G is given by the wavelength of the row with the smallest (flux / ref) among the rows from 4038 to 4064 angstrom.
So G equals 4055.44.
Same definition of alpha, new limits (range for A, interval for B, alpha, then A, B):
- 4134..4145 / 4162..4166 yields -6.2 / 93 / 15.1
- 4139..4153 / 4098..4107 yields -8.7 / 104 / 11.9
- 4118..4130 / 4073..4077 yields -7.2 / 92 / 12.8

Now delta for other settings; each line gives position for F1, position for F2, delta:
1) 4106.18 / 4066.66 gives 26.8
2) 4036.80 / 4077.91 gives 28.0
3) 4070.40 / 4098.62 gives 26.5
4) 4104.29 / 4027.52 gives 27.9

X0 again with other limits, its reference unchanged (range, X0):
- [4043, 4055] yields -0.1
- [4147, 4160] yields -0.6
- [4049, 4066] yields -2.1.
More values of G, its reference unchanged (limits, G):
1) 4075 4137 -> 4102.40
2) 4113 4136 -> 4121.33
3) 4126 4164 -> 4144.17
